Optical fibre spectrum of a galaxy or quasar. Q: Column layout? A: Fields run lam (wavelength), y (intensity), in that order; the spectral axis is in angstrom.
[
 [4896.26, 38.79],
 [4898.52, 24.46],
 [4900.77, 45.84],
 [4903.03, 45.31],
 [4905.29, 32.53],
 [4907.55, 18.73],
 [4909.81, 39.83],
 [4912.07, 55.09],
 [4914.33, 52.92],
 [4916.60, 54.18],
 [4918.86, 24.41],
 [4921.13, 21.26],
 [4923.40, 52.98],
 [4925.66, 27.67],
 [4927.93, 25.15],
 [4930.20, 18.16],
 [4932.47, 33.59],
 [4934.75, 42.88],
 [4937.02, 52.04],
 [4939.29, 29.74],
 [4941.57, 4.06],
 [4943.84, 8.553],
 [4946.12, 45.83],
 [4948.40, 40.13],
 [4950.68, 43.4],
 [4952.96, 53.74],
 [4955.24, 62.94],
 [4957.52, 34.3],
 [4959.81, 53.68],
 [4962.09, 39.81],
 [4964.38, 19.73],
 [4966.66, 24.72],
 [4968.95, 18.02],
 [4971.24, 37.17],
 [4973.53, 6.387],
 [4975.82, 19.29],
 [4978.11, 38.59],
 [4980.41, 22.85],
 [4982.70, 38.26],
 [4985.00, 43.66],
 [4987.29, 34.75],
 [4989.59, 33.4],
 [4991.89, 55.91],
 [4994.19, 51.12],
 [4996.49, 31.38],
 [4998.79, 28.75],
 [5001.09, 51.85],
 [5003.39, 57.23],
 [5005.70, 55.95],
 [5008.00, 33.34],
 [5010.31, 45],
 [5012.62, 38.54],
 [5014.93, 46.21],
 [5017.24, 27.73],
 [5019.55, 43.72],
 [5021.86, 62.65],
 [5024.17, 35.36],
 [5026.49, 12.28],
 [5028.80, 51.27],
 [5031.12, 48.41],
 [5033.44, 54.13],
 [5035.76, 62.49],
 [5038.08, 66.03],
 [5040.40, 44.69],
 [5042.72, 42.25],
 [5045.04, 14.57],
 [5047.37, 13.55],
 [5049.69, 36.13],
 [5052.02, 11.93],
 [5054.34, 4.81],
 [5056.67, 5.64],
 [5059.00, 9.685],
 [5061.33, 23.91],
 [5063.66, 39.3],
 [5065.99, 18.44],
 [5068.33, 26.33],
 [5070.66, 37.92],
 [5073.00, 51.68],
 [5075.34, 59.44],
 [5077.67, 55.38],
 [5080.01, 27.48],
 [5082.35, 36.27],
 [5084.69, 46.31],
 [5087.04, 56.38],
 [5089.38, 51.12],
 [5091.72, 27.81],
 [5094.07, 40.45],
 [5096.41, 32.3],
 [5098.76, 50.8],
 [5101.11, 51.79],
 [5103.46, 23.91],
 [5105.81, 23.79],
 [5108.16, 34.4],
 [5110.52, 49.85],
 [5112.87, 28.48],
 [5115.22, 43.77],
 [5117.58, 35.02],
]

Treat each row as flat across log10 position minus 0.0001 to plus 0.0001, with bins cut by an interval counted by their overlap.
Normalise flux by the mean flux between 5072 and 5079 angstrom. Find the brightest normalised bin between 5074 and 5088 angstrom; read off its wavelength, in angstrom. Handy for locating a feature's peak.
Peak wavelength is 5075.34 angstrom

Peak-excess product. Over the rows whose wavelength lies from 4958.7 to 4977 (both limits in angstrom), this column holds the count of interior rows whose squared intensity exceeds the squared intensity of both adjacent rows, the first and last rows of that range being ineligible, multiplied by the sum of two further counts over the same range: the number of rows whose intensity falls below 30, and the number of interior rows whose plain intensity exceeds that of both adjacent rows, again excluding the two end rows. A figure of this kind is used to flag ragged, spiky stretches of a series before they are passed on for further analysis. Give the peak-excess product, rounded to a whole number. 14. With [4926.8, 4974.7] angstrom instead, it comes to 90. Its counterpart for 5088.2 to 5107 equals 10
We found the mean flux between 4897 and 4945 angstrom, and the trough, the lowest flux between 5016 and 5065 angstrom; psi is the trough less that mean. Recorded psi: -29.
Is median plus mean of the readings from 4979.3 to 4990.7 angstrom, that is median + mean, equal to 69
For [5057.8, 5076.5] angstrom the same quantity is 65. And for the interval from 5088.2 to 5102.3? 88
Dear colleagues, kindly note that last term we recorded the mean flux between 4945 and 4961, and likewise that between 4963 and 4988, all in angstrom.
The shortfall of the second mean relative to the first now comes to 20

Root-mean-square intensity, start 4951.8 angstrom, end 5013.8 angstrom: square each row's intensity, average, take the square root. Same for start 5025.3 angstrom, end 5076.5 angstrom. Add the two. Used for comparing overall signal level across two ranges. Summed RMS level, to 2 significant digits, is 79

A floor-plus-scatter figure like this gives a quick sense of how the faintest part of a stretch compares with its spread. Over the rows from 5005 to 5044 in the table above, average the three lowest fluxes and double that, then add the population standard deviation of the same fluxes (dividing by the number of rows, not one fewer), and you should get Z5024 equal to 62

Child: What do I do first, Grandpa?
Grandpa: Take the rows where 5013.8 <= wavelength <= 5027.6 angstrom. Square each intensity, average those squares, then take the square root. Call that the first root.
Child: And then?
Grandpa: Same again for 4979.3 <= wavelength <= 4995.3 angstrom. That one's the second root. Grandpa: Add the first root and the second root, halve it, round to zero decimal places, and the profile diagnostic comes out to 41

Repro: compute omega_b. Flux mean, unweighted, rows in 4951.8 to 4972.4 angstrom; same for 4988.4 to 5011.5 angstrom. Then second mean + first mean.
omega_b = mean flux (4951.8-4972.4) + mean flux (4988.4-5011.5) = 83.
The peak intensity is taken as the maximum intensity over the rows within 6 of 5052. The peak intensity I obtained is 36.13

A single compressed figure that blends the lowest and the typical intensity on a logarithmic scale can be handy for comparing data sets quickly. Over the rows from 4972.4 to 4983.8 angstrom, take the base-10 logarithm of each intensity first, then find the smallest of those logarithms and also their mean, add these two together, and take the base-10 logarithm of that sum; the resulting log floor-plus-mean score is 0.33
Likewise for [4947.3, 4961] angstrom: 0.51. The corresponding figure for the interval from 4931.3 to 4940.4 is 0.49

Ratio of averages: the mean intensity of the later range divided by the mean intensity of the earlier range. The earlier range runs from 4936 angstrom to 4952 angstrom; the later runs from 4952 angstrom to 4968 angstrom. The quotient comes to 1.3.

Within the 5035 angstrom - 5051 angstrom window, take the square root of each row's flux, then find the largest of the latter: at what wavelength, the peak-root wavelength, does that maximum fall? 5038.08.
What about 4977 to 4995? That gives 4991.89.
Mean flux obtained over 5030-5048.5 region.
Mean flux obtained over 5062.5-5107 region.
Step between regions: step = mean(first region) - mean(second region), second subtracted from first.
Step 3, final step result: 3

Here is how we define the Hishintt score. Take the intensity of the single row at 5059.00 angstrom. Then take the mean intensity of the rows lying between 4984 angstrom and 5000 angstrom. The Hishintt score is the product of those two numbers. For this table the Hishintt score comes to 386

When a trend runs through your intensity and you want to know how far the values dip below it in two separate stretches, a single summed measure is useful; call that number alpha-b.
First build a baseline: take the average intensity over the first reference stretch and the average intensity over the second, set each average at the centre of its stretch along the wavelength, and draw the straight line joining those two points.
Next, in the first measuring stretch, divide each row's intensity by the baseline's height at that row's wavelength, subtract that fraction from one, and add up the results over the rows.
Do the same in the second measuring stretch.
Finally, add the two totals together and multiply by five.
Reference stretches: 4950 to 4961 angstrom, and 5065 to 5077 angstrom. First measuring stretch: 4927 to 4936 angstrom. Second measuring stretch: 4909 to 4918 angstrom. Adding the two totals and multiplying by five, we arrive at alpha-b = 9.6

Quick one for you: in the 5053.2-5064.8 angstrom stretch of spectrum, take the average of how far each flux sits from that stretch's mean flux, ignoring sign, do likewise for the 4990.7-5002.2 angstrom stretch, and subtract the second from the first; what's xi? 1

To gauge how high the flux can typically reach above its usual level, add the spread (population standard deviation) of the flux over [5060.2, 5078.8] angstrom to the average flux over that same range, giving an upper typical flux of 53.5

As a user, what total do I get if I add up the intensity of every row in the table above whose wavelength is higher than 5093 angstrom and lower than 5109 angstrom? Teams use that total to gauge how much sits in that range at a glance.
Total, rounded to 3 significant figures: 257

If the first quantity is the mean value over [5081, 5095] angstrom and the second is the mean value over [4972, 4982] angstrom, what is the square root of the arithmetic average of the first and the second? 5.7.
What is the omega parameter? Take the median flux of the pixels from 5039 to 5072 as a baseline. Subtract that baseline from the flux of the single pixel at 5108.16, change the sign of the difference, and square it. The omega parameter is 175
